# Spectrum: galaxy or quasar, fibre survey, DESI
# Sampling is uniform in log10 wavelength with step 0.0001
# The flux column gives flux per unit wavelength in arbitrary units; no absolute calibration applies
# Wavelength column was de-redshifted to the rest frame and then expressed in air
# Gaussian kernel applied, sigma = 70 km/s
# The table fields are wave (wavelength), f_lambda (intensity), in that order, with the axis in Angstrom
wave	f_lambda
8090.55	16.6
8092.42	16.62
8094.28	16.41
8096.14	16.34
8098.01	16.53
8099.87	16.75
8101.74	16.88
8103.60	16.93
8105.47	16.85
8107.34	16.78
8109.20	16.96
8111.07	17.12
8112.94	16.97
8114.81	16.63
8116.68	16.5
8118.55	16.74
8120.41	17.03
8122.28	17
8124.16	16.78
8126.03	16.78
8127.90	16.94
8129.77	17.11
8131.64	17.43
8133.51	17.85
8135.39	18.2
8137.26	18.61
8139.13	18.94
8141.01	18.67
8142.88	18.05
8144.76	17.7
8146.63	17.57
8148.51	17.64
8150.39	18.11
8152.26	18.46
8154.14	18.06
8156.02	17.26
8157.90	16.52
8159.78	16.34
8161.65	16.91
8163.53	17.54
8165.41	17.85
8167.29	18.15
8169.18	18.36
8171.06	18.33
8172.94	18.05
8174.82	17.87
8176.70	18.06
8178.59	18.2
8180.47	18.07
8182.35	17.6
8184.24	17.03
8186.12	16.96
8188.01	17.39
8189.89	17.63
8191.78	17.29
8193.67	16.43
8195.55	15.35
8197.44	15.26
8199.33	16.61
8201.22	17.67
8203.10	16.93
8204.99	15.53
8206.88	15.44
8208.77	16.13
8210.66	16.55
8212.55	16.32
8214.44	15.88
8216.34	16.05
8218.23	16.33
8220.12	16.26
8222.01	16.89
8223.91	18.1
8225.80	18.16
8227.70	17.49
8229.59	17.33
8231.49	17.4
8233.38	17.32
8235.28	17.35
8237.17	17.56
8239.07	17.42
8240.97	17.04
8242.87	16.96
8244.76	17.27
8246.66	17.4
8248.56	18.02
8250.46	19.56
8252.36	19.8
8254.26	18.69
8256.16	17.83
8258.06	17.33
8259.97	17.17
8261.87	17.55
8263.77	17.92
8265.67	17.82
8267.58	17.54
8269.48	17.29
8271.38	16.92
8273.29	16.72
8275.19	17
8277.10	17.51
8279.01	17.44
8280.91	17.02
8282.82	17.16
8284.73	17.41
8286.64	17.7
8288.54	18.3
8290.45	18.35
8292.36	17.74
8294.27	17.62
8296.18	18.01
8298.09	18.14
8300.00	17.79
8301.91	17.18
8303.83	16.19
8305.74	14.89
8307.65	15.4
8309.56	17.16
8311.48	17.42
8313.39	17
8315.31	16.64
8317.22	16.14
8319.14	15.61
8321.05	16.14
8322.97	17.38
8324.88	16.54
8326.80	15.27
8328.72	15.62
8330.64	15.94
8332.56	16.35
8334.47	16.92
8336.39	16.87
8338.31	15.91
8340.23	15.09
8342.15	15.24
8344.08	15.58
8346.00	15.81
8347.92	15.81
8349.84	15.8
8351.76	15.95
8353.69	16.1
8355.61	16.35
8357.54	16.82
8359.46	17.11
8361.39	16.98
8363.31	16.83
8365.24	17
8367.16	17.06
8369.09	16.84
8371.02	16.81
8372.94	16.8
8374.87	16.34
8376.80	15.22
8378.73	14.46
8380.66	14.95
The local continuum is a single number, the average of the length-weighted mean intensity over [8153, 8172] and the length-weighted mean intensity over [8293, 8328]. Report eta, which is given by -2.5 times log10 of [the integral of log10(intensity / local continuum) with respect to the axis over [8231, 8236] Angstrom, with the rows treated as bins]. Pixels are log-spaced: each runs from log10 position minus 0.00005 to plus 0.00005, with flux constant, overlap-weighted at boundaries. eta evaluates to 3.8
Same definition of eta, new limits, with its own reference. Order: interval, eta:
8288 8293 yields 2.2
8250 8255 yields 1.4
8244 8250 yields 2.6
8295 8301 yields 2.3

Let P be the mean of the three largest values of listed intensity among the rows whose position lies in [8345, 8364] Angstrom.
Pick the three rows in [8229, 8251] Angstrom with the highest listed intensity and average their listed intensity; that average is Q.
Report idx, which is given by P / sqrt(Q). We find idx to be 4.0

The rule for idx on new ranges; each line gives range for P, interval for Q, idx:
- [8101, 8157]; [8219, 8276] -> 4.3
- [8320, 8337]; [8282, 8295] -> 4.0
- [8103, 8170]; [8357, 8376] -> 4.5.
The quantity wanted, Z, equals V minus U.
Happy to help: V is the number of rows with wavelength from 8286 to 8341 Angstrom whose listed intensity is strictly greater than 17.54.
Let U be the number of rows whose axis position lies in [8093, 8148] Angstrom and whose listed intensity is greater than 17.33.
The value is -1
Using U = 9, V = 8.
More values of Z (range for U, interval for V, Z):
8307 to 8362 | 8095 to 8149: 7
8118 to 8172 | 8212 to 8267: -7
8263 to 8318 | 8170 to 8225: -5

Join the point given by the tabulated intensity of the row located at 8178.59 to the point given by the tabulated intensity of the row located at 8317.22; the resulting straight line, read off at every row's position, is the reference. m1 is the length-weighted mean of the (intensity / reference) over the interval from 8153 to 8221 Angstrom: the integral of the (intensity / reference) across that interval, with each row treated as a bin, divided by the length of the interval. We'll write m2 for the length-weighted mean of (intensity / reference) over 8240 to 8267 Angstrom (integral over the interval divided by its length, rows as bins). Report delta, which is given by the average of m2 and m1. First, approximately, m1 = 0.94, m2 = 1.05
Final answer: 0.99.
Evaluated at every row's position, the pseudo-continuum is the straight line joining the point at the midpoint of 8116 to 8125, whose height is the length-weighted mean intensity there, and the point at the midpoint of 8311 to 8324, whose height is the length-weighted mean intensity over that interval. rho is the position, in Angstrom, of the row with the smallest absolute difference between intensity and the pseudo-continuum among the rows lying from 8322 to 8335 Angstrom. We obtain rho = 8324.88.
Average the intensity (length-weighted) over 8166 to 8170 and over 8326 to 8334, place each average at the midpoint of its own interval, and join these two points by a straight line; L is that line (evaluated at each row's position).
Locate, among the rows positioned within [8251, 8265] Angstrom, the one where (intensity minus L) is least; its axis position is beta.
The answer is 8259.97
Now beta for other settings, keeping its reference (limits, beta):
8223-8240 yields 8229.59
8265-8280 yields 8273.29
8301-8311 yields 8305.74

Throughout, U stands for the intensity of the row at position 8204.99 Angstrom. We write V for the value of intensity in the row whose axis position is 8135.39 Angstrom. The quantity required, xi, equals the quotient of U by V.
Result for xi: 0.85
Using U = 15.53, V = 18.2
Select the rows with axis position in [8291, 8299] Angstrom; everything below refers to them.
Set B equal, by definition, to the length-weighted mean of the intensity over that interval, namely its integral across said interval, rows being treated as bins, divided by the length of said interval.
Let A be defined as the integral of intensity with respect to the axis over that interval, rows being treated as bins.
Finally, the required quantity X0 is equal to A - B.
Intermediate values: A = 143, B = 17.9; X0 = 125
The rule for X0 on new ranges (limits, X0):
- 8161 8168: 106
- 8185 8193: 121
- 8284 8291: 108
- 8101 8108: 101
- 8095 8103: 116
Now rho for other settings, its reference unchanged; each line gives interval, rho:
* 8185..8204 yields 8199.33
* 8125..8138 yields 8126.03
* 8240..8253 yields 8242.87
